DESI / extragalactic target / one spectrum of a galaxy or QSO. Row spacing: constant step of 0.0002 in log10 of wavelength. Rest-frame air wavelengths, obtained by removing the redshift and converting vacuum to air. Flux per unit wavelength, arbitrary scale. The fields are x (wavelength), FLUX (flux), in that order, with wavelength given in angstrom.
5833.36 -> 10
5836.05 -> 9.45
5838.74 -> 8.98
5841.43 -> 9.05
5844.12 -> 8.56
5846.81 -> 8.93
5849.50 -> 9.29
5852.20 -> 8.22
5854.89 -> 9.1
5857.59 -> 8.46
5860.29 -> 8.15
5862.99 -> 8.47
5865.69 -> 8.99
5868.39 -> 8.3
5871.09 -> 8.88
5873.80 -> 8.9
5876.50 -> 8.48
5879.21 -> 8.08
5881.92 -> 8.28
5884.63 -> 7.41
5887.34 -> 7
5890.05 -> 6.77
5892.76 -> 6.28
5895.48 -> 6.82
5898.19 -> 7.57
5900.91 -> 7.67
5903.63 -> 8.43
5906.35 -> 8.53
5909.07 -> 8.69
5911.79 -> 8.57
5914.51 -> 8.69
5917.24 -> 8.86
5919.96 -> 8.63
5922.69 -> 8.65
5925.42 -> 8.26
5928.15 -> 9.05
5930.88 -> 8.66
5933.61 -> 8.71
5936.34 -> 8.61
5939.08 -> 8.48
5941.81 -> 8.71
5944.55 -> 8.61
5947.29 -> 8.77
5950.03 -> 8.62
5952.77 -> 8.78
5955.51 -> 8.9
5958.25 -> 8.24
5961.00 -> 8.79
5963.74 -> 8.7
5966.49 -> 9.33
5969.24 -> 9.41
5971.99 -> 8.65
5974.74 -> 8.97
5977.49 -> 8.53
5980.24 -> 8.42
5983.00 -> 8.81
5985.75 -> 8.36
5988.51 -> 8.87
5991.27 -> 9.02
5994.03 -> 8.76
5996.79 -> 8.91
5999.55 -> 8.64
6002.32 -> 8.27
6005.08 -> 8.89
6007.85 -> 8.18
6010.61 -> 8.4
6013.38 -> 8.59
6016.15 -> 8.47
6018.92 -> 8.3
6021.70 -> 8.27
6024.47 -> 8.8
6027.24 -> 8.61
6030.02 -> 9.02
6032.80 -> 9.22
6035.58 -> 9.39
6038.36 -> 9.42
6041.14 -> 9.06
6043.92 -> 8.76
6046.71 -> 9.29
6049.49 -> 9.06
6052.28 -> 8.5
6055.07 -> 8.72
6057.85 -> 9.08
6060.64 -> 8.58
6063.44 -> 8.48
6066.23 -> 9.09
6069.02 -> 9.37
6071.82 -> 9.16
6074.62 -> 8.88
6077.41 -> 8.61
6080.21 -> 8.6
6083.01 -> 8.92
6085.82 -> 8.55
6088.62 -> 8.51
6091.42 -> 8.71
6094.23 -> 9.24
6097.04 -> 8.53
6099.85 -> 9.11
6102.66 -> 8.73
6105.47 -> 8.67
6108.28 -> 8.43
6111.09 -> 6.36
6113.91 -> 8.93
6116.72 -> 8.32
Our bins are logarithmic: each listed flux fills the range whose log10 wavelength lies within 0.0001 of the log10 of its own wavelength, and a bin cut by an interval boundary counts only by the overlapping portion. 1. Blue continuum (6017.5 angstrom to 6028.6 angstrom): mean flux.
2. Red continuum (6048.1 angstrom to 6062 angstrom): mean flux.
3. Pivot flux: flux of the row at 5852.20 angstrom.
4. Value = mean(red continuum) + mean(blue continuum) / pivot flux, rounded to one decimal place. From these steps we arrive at 9.8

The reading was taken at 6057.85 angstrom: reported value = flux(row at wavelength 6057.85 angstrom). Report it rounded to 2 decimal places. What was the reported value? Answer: 9.08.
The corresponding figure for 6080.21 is 8.60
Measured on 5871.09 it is 8.88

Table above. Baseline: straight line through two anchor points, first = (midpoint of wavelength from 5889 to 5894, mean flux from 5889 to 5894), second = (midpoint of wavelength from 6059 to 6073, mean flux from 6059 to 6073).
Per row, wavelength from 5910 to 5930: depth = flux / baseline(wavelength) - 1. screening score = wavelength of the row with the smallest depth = 5925.42 angstrom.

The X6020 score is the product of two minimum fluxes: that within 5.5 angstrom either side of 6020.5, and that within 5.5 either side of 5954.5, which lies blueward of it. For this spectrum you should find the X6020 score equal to 68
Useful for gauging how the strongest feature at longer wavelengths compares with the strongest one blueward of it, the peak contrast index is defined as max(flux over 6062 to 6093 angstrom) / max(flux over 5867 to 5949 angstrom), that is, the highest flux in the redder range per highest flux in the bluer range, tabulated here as 1.04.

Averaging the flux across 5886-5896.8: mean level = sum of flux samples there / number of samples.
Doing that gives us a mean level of 6.7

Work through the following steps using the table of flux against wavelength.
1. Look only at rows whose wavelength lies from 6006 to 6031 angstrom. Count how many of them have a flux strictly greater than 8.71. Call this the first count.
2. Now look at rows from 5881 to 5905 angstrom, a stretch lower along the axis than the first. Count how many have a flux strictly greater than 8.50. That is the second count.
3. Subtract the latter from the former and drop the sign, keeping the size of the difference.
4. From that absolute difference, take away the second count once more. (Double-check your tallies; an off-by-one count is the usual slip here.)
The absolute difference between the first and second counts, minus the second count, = 2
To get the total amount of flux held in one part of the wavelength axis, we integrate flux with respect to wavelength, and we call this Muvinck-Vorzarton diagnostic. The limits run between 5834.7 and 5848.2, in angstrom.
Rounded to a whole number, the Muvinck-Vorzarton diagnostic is 121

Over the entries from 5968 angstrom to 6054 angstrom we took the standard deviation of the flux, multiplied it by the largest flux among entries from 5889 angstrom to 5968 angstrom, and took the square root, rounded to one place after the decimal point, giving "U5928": 1.8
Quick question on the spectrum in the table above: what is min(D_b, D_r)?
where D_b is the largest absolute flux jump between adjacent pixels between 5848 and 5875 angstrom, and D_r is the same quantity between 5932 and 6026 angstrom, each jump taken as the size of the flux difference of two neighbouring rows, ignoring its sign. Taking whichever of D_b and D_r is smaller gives 0.760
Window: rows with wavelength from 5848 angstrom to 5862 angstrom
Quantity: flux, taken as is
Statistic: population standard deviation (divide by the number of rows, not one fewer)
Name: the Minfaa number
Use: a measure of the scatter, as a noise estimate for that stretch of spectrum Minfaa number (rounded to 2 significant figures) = 0.47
